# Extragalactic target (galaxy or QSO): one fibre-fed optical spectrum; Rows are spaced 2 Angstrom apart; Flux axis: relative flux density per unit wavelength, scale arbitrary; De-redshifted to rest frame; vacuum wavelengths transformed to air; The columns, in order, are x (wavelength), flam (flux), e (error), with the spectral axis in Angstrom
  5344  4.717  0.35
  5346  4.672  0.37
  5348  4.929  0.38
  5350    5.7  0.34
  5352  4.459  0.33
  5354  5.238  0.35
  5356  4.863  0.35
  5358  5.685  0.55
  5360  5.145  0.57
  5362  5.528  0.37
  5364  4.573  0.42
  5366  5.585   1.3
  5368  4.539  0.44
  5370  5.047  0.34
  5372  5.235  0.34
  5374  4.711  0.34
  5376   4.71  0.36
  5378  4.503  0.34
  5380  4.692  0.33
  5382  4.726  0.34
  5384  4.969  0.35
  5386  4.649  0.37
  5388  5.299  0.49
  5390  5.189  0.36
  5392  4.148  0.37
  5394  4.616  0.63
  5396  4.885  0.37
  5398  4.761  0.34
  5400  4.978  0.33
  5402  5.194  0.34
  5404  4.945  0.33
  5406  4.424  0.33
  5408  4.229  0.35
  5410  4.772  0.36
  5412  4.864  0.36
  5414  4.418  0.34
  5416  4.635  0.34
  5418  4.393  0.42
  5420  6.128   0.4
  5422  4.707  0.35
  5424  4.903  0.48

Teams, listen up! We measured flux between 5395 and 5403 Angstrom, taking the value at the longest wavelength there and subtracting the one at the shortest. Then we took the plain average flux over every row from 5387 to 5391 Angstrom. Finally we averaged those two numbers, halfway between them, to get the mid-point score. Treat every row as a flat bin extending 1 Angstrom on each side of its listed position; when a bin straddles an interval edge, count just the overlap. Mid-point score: 2.8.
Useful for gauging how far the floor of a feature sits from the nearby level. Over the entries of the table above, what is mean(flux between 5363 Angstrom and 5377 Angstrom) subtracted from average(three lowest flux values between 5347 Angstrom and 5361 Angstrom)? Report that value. -0.16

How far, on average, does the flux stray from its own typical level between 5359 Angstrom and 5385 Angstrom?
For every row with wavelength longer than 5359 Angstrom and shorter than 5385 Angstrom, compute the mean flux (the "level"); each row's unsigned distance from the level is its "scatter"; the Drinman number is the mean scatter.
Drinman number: 0.306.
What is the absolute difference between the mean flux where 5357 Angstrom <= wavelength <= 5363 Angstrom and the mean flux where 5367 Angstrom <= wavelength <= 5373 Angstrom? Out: 0.51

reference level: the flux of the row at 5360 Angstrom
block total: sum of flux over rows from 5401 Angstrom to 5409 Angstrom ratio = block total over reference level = 3.7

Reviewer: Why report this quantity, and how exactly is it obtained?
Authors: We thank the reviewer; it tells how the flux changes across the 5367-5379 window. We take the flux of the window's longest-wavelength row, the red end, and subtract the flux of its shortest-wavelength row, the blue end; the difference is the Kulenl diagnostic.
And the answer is -0.04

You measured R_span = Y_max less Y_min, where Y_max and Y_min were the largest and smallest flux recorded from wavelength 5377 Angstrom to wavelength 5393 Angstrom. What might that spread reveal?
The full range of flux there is 1.2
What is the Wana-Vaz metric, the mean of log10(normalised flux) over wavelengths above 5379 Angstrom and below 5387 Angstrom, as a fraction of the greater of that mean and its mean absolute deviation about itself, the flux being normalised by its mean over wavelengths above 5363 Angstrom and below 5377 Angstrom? -1.49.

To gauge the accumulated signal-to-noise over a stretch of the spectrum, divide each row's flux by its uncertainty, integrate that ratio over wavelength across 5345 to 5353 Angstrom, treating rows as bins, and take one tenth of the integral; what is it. 11.2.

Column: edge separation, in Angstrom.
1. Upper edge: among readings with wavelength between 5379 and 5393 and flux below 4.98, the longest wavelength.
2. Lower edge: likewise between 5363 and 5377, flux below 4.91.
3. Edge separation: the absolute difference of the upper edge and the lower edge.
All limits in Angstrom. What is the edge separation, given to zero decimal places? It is 16 Angstrom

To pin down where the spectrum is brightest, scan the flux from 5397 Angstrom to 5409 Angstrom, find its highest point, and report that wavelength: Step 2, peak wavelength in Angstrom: 5402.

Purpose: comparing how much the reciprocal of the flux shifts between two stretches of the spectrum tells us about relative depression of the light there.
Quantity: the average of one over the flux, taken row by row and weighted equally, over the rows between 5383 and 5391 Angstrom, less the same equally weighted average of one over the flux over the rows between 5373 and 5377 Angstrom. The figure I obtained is -0.013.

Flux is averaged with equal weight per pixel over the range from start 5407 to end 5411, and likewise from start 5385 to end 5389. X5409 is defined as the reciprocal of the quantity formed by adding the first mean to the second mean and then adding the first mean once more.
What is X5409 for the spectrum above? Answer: 0.072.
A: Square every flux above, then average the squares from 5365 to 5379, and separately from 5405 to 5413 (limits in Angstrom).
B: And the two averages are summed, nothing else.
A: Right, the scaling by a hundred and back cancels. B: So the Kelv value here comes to 45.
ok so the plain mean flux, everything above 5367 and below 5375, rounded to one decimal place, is 4.9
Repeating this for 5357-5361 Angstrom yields 5.4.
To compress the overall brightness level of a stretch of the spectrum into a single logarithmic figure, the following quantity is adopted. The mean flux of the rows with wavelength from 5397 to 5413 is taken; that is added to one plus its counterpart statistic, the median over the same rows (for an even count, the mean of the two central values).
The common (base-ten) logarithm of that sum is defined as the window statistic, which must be 1.025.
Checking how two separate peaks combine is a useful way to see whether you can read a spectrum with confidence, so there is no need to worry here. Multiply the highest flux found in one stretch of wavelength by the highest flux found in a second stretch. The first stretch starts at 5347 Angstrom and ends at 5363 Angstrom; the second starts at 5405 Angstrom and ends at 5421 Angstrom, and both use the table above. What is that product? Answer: 35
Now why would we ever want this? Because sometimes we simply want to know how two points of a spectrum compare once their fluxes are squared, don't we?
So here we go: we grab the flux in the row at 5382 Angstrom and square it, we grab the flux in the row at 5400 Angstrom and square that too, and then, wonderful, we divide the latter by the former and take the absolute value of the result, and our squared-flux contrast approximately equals 1.1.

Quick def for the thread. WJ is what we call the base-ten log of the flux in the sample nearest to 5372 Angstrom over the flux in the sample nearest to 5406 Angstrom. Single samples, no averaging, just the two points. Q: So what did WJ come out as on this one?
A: 0.07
